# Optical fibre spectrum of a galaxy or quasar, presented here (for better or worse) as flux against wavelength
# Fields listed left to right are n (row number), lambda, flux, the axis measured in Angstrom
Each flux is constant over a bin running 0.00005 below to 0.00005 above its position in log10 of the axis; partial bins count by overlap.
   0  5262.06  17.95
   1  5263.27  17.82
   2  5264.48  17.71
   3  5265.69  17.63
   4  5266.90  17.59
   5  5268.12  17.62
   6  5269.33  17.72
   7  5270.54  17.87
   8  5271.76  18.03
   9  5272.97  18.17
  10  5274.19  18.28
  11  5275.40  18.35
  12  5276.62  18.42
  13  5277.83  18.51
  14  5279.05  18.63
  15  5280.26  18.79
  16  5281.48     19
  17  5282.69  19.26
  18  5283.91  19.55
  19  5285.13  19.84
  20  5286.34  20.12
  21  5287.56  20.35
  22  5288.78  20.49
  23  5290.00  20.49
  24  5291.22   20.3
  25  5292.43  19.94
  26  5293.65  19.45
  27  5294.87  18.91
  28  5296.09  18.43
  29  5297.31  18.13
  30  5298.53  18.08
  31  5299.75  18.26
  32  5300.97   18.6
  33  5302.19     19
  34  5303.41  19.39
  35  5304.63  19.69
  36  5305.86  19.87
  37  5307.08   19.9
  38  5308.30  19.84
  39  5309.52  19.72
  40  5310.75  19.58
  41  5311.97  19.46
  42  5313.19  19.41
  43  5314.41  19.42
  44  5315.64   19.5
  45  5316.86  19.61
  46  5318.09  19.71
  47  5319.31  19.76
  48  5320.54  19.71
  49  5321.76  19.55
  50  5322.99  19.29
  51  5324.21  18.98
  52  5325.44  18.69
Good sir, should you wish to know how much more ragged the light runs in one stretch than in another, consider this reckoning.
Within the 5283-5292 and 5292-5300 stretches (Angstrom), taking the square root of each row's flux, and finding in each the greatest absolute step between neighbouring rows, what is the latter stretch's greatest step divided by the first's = 1.9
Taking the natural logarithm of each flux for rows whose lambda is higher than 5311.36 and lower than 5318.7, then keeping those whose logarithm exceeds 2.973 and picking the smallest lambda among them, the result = 5316.86 Angstrom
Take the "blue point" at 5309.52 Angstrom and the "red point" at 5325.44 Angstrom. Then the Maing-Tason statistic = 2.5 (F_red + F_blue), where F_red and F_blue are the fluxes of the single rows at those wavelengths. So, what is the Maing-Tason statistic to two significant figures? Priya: 96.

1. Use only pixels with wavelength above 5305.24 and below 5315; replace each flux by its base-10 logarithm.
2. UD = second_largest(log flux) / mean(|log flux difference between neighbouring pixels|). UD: 776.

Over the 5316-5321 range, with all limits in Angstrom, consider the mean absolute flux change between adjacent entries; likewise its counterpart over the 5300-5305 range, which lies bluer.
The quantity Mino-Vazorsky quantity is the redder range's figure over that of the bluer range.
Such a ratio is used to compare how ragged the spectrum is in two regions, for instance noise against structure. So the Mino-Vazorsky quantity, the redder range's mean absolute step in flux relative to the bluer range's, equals 0.2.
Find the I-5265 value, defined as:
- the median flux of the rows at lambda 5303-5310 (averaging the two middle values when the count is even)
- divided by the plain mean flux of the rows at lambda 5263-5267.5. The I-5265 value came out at 1.12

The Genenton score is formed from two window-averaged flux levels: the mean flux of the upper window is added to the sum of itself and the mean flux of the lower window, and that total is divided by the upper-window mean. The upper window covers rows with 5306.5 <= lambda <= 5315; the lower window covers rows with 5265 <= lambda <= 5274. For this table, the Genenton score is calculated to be 2.91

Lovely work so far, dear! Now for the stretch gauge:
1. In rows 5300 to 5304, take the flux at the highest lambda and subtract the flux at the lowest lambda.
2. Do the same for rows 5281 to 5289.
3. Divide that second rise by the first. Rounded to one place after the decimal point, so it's 1.9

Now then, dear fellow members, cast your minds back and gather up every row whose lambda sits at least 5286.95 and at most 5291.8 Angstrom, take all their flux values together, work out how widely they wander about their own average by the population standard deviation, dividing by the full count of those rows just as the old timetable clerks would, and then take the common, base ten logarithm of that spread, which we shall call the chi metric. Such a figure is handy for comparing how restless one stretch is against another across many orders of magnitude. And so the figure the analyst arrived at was -1.1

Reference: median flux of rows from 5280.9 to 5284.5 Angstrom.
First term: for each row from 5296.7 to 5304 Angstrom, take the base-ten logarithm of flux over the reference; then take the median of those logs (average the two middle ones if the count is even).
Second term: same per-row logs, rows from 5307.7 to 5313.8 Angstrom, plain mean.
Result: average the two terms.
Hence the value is -0.006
